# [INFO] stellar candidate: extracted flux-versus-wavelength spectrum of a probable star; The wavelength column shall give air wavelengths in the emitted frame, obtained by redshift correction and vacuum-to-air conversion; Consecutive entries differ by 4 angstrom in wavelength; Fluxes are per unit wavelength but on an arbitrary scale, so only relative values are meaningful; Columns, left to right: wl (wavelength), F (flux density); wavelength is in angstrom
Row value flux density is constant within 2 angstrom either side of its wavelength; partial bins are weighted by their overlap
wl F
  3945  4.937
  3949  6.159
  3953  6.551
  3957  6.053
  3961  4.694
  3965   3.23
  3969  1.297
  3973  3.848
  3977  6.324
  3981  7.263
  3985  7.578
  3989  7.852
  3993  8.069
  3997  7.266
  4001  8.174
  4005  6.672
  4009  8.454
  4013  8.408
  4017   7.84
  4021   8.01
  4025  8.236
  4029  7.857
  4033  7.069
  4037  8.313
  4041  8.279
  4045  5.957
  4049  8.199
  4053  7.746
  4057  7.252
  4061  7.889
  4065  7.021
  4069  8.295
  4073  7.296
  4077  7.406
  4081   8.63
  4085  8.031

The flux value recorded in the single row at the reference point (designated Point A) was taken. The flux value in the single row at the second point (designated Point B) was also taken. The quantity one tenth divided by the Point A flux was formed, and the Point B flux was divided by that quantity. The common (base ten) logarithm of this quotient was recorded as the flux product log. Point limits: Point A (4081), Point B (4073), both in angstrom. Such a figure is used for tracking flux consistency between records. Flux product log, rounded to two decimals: 2.80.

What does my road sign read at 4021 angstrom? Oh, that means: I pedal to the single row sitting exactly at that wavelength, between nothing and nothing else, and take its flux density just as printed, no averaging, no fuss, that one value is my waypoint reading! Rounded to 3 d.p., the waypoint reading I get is 8.010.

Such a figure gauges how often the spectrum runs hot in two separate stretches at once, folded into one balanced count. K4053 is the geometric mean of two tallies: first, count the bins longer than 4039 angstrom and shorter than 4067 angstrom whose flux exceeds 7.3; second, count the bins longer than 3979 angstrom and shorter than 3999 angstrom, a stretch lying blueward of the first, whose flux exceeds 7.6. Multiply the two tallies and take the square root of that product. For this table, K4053 3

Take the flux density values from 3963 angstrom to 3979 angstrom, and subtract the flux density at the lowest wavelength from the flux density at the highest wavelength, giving 3.1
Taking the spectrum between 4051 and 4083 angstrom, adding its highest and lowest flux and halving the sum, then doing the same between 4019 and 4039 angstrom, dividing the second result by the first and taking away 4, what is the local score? -3.02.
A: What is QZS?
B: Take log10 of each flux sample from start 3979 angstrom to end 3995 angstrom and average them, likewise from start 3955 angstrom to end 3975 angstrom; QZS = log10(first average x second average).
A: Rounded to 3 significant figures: -0.327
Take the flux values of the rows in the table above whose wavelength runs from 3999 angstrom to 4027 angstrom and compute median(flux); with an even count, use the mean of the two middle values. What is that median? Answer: 8.17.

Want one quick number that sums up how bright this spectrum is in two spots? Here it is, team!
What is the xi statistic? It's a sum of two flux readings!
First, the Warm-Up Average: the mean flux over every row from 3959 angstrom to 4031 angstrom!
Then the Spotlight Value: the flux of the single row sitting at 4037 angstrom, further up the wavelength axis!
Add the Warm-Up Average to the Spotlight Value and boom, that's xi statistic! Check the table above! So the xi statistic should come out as 15.0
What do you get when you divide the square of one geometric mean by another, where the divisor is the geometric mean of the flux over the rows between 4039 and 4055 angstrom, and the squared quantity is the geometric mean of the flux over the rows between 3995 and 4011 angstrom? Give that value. 7.7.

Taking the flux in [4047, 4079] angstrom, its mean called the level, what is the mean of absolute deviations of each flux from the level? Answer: 0.39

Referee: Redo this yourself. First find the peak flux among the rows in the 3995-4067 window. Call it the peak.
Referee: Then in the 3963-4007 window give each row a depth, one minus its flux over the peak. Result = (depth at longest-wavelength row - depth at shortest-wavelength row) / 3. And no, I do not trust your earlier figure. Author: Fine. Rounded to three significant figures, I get -0.136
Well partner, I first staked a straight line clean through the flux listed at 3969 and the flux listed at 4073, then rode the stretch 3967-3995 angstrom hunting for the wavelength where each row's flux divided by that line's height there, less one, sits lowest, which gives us 3969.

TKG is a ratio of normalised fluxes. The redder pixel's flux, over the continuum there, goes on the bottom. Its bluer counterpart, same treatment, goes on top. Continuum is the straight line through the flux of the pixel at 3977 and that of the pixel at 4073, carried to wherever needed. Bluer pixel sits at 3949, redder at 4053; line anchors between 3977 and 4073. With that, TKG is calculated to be 0.93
